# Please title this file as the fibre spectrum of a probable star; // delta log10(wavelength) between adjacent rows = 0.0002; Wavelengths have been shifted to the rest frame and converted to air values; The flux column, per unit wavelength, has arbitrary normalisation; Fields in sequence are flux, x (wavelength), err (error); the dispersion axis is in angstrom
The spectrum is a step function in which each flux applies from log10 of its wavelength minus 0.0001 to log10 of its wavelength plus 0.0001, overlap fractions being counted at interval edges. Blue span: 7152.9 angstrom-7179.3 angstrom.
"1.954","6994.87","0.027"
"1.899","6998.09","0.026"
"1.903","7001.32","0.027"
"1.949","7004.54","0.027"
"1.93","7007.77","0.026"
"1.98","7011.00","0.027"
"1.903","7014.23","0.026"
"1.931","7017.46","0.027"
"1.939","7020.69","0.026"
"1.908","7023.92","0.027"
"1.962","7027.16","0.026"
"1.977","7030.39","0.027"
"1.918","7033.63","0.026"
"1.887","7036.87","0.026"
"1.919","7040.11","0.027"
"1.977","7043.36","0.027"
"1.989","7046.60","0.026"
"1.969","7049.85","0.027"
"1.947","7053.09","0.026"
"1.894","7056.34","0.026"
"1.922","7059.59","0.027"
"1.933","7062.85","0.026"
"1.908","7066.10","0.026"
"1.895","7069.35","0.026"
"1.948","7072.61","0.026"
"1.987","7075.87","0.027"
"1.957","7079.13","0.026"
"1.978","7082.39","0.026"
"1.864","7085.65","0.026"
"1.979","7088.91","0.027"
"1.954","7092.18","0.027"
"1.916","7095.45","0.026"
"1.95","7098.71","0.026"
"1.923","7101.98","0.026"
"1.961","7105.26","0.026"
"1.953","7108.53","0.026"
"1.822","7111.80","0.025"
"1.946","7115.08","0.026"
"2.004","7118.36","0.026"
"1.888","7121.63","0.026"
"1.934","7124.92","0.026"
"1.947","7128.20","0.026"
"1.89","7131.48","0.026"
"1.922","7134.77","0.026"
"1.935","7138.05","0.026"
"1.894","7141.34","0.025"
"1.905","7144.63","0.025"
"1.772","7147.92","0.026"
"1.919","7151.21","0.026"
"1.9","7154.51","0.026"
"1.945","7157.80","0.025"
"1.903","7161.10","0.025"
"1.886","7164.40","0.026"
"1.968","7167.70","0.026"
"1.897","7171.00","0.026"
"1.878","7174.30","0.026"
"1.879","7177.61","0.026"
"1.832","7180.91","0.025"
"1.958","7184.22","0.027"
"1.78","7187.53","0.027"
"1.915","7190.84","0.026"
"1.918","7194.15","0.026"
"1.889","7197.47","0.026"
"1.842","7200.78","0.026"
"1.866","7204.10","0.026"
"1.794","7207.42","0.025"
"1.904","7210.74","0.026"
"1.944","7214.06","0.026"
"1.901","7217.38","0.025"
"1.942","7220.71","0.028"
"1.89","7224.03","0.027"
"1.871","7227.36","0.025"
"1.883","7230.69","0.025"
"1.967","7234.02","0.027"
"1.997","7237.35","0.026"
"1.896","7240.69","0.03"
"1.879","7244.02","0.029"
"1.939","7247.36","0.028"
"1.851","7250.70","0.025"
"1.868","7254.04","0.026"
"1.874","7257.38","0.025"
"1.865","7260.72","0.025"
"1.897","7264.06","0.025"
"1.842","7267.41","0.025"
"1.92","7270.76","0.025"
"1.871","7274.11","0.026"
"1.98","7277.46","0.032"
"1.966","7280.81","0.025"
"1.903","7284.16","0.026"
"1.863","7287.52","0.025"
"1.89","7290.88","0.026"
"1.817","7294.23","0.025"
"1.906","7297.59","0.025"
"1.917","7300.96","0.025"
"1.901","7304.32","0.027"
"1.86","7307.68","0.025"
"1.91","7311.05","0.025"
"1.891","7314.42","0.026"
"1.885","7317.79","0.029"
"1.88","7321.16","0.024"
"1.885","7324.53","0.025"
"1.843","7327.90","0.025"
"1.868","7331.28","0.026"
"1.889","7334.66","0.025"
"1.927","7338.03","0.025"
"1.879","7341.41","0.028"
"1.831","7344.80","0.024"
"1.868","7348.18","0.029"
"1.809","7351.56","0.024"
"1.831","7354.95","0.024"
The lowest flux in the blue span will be 1.878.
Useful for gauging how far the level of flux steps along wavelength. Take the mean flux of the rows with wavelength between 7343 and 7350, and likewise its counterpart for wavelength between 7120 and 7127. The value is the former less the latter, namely -0.062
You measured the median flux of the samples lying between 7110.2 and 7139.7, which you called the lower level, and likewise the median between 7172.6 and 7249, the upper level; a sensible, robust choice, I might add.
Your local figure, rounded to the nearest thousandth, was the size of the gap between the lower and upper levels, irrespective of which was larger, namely 0.044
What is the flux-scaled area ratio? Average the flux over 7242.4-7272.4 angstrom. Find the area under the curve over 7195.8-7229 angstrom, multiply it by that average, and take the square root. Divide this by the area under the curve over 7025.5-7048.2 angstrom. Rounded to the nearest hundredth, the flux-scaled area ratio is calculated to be 0.25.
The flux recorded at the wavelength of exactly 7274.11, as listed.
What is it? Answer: 1.871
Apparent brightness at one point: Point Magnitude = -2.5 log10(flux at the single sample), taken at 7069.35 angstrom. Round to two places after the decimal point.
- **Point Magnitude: -0.69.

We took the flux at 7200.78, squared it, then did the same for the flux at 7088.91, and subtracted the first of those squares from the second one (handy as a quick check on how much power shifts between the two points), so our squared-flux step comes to 0.5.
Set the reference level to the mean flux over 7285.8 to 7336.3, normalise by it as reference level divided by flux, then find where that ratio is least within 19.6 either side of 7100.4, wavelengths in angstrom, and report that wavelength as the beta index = 7118.36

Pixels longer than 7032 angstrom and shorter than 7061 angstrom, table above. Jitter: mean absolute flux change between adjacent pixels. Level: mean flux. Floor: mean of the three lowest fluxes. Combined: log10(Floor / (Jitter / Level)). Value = 2.06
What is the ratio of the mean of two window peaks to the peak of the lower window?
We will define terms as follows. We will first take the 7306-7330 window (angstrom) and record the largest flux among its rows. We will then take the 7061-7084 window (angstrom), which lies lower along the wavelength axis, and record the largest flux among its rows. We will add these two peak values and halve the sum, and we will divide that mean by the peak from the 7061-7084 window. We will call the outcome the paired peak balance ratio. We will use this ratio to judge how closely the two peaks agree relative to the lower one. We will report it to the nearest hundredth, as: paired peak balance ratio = 0.98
